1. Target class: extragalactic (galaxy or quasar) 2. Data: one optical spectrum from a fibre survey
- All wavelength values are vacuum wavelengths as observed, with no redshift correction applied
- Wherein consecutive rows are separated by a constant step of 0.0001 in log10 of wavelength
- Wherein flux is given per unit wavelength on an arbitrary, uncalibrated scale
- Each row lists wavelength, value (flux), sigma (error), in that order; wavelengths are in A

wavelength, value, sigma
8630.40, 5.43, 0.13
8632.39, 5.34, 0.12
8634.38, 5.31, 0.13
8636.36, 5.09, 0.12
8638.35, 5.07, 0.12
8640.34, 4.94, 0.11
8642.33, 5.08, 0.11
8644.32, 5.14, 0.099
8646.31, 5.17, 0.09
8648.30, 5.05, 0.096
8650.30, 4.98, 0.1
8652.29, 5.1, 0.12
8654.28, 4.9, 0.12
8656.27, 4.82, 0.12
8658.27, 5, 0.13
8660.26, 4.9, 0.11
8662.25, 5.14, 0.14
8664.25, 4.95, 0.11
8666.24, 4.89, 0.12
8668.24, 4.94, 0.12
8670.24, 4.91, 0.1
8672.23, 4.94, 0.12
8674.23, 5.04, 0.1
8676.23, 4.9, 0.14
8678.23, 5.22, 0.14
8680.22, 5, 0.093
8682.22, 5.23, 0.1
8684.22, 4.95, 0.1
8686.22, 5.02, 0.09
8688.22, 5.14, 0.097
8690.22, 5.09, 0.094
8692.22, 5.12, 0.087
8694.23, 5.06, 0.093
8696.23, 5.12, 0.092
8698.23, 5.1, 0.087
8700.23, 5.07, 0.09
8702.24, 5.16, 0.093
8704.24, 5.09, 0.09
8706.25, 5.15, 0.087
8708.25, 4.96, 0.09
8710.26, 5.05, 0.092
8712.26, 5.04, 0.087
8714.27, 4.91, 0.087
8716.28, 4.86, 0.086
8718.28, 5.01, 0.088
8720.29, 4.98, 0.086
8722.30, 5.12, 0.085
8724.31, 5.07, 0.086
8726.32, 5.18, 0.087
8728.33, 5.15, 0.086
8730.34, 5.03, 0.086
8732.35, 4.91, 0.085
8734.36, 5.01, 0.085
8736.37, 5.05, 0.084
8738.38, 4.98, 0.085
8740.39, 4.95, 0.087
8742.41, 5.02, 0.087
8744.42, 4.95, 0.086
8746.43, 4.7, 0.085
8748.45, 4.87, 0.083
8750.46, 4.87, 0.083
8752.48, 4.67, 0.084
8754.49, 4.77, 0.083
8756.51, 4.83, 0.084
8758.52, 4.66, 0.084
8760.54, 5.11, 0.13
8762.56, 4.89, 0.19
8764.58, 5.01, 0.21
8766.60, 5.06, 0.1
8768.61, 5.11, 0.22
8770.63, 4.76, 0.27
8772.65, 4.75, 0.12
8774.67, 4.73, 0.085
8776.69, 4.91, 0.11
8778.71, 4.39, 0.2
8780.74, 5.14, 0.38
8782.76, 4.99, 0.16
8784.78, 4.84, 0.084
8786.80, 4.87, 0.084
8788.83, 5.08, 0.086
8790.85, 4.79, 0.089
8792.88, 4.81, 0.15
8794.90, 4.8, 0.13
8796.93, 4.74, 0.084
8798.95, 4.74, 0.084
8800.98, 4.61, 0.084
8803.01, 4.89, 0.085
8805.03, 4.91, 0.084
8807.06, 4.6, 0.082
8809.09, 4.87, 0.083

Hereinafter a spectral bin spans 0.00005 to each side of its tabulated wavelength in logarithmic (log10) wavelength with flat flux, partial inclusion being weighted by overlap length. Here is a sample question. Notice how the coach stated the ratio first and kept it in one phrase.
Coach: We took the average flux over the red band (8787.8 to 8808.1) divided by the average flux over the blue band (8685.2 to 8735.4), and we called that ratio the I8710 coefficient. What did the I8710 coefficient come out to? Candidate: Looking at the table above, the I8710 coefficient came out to 0.95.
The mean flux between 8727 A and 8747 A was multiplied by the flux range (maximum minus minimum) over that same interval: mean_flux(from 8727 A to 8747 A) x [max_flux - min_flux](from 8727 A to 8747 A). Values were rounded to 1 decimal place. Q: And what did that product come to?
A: 2.2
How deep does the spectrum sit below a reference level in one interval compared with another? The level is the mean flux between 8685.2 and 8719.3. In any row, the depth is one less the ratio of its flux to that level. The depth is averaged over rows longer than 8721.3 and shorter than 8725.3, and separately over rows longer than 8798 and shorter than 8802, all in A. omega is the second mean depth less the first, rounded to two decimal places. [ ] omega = 0.08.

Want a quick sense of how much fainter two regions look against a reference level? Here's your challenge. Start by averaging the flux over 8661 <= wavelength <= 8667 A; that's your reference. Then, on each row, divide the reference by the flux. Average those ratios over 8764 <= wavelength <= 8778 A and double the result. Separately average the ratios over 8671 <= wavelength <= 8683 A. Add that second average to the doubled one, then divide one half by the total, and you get 0.165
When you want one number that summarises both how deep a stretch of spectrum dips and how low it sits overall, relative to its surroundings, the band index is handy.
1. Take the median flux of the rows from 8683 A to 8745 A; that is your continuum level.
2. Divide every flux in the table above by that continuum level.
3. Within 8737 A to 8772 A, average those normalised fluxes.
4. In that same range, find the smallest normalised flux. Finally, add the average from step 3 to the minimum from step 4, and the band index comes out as 1.89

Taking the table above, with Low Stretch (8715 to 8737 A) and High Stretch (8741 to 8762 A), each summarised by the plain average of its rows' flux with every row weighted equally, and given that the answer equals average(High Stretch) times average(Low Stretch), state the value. 24.4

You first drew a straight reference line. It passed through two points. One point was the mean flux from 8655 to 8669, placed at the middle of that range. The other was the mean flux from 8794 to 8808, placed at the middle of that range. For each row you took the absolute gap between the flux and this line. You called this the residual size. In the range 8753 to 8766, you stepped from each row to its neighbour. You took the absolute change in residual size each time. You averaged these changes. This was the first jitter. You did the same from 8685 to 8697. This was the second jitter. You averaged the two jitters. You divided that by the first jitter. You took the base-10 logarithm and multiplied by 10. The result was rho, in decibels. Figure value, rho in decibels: -1.3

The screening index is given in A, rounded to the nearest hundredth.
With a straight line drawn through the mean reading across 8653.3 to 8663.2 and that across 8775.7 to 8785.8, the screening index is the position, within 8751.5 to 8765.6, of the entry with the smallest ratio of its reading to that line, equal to 8758.52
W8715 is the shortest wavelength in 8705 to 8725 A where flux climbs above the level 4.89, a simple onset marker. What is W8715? 8706.25 A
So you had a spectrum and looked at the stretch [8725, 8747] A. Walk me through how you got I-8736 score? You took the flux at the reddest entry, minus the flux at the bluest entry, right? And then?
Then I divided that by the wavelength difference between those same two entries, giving -0.024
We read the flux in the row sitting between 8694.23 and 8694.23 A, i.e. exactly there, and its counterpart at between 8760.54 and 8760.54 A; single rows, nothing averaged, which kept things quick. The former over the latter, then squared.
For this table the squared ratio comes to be 0.98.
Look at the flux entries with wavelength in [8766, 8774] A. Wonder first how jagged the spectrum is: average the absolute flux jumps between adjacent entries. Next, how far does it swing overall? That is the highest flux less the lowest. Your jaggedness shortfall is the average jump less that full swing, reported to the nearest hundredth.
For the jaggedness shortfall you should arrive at -0.22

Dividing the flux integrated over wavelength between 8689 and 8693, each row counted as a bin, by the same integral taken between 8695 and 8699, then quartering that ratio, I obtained 0.250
